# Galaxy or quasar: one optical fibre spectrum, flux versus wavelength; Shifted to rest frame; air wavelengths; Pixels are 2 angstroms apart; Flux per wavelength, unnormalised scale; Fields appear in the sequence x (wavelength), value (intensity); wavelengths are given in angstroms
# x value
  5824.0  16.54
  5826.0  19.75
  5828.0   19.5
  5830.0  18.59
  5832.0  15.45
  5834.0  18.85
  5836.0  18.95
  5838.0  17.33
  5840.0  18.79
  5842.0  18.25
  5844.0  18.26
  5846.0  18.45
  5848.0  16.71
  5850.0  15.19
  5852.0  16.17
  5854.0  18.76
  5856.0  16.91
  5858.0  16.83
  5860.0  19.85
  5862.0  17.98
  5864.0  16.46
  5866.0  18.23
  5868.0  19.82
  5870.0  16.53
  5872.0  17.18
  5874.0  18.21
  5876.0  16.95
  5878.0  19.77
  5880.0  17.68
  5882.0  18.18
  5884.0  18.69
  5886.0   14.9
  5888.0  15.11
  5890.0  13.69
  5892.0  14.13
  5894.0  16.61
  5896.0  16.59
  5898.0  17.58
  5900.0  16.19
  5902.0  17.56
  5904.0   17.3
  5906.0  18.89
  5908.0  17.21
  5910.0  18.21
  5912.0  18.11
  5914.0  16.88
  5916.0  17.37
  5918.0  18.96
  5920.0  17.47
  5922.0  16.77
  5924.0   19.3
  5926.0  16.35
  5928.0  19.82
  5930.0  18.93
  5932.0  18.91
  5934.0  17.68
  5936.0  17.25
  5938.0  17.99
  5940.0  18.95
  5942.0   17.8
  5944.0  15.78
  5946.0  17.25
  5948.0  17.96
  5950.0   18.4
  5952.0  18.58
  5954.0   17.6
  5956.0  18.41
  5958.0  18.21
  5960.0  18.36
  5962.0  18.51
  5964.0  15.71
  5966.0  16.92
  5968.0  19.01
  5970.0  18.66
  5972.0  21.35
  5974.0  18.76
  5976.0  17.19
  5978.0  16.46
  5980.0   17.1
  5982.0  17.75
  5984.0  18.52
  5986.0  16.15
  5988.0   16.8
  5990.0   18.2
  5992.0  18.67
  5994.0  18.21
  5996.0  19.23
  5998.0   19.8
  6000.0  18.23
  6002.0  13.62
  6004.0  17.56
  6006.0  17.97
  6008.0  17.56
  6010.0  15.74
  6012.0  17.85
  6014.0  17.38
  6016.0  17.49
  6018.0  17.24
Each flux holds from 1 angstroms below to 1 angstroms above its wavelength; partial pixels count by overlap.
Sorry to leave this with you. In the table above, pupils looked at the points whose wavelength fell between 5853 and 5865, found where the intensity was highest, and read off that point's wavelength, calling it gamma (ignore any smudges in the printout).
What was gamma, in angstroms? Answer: 5860.0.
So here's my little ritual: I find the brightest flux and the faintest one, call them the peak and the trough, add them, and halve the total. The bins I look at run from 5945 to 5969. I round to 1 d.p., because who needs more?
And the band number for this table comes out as 17.4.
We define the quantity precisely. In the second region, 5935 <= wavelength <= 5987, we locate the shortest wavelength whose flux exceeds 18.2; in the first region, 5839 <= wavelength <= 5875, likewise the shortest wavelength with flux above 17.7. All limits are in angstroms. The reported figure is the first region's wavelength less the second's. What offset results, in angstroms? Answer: -100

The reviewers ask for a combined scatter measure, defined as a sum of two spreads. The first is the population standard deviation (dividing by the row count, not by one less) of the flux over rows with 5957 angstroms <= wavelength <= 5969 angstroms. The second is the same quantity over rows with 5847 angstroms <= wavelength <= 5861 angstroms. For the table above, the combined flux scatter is 2.6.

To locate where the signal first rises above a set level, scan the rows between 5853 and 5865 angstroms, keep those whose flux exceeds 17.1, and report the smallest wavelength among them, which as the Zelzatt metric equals 5854.0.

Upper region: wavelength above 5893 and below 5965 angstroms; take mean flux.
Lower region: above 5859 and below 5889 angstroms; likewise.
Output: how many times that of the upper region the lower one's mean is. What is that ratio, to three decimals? 0.997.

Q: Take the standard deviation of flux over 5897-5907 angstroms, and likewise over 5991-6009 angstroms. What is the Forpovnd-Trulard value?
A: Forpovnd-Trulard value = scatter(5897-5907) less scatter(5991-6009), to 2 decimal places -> -0.80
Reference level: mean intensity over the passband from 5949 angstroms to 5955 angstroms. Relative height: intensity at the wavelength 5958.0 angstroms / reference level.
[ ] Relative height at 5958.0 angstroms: 1.00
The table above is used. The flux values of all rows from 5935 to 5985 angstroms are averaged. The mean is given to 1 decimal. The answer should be 17.9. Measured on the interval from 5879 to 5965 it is 17.5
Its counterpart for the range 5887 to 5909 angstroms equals 16.4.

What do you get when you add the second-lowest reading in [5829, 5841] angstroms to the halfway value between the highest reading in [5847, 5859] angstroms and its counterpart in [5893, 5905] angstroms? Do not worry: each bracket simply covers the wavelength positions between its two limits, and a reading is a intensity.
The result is 35.5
